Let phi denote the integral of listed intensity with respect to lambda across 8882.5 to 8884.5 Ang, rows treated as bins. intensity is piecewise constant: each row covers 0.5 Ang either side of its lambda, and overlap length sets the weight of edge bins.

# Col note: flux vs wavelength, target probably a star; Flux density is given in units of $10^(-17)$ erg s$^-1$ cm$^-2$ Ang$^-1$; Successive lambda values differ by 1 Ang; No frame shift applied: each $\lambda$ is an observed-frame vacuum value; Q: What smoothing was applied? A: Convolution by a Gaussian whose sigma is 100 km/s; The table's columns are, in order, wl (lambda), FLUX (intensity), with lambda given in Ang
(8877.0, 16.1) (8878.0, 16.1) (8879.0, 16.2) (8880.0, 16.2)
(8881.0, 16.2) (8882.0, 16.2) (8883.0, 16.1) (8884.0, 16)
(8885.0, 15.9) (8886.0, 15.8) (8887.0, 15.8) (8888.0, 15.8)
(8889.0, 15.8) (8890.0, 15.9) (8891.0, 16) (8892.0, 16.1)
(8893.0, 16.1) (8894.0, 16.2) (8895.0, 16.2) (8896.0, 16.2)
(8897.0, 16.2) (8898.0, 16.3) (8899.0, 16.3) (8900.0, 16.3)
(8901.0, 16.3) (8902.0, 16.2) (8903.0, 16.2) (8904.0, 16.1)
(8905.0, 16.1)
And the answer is 32.1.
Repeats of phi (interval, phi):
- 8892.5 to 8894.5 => 32.3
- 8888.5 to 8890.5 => 31.7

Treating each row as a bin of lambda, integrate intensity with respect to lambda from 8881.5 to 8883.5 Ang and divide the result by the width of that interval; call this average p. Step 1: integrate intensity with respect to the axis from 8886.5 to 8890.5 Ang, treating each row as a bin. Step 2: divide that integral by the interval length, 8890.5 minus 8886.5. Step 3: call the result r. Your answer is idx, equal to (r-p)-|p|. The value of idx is -16.5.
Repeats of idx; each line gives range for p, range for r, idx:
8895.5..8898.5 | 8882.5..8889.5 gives -16.6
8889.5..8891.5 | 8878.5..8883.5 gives -15.7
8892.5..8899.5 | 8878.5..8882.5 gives -16.2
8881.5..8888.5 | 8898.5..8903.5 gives -15.6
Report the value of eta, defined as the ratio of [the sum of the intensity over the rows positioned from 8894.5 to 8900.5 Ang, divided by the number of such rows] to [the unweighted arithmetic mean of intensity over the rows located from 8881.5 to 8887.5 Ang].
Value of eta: 1.02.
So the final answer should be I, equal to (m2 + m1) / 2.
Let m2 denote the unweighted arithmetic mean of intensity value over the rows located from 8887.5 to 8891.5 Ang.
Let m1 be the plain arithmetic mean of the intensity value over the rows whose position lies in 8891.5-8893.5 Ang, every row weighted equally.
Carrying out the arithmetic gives 16.0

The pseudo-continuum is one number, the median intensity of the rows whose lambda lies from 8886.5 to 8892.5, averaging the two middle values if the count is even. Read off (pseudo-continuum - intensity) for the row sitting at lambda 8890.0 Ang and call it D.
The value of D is -0.05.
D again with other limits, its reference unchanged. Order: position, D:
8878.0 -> -0.25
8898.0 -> -0.45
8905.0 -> -0.25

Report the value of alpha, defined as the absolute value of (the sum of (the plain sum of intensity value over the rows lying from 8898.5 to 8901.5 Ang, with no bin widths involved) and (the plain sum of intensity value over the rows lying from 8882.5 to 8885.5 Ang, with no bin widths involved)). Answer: 96.9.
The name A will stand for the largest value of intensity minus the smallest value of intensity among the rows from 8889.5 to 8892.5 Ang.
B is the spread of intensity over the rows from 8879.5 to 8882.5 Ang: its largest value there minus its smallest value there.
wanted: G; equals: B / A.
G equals 0.0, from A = 0.20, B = 0.00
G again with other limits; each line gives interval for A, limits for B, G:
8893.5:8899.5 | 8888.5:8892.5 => 3.0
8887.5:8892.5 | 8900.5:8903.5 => 0.3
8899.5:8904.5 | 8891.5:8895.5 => 0.5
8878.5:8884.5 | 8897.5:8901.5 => 0.0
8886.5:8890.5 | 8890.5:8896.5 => 2.0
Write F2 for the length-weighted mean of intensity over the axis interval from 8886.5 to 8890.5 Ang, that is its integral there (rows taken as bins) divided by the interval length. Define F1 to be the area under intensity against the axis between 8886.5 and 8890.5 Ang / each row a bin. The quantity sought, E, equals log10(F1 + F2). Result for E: 1.90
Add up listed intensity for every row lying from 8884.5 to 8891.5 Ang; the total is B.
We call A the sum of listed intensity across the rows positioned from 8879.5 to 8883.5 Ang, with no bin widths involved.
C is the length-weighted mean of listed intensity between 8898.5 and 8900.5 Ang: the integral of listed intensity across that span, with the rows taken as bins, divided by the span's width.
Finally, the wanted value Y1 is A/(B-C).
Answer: 0.68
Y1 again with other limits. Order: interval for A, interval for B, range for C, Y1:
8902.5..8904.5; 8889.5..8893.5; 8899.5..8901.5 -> 0.68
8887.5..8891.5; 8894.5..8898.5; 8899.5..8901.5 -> 1.31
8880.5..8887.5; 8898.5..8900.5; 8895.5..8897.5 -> 6.83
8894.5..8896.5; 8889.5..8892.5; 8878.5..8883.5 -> 1.02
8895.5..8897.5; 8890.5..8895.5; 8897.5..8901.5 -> 0.50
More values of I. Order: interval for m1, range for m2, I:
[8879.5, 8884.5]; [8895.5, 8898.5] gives 16.2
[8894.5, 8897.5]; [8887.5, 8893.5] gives 16.1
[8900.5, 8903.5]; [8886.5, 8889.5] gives 16.0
